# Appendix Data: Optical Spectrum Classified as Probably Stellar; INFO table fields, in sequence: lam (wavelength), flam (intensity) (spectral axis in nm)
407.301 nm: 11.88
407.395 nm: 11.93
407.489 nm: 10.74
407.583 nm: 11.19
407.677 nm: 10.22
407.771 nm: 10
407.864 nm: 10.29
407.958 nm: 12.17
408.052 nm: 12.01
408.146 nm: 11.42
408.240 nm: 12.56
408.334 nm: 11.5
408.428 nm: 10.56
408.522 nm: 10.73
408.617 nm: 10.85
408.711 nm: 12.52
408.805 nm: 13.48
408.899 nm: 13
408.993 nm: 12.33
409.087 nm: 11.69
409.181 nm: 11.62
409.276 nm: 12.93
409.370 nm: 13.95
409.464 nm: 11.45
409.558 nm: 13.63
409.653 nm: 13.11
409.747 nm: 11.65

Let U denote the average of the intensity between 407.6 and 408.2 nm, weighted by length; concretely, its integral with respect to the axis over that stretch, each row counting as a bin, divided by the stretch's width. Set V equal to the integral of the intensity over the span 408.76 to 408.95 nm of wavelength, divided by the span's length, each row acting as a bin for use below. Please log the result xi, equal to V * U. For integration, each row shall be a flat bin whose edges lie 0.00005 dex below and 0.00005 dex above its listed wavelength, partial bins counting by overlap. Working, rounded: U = 11.1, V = 13.2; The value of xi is 146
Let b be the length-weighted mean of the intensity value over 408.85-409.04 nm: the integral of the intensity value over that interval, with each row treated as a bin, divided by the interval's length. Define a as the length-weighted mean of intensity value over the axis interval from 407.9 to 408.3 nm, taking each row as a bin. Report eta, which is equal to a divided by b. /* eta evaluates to 0.94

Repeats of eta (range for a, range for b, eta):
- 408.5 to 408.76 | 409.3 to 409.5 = 0.89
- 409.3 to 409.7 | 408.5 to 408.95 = 1.07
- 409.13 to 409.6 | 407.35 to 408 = 1.16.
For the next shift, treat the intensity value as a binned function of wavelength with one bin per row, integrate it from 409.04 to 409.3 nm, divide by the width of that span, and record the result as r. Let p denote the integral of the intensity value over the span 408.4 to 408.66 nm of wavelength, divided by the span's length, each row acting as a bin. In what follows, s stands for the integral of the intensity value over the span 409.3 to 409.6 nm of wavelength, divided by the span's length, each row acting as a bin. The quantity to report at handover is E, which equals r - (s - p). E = 9.6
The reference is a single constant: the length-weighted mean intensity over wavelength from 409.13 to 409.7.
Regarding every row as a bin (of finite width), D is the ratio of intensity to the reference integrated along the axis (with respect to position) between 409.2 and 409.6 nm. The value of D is 0.40 nm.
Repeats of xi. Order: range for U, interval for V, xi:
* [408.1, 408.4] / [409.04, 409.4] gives 147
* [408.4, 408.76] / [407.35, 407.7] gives 124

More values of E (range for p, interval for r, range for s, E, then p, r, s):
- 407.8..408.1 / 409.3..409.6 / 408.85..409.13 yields 12.1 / 11.4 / 13.03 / 12.4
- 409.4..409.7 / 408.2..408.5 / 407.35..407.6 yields 13.0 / 12.8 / 11.45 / 11.3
